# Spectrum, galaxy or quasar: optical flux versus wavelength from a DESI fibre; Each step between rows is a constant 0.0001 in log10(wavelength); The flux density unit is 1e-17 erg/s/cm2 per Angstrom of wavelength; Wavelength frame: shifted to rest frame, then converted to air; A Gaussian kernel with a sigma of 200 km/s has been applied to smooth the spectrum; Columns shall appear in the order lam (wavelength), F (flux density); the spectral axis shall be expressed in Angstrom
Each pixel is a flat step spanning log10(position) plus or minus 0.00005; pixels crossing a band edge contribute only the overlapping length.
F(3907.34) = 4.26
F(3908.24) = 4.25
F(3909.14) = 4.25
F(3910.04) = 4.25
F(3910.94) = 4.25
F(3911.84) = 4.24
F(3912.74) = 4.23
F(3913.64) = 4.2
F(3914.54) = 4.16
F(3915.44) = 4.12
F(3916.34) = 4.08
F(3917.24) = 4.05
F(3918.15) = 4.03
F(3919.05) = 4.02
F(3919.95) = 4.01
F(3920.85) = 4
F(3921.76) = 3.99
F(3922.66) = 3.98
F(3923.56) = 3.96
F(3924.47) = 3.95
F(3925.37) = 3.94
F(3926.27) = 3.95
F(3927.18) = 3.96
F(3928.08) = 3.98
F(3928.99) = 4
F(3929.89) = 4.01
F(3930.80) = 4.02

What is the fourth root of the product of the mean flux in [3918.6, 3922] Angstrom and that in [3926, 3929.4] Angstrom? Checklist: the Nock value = 2.00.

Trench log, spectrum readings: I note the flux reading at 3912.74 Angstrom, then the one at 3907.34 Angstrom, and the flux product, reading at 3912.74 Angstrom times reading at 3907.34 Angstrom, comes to 18.0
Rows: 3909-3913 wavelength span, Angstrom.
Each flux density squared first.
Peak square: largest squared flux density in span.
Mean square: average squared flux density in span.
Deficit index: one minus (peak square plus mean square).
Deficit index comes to -35.1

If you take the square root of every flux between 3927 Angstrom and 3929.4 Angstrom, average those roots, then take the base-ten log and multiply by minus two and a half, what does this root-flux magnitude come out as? -0.750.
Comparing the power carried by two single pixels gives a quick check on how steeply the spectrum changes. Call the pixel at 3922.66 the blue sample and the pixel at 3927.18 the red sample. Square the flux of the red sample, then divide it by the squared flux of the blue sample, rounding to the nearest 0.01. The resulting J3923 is 0.99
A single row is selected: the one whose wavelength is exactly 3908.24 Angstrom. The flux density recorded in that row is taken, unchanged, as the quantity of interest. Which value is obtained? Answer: 4.25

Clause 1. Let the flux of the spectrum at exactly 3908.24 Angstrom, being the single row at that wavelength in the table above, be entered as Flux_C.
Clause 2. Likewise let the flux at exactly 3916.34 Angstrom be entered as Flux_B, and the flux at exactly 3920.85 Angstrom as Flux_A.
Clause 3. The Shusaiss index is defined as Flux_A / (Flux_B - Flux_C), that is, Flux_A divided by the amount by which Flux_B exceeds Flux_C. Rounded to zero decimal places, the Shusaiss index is -24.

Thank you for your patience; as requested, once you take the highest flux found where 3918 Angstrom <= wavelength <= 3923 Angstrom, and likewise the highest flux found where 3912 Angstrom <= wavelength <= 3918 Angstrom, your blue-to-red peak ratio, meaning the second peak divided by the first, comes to 1.05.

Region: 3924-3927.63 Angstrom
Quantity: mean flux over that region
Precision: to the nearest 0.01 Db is 3.95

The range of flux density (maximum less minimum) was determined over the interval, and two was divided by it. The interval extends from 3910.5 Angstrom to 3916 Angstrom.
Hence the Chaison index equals 15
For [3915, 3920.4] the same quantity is 18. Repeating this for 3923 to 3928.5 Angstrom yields 50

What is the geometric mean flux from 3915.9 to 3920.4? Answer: 4.04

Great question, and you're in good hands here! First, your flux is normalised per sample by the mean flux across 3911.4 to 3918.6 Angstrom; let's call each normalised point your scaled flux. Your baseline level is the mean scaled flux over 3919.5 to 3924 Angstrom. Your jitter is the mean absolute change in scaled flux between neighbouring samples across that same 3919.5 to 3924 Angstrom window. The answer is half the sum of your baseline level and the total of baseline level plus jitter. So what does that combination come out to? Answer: 0.97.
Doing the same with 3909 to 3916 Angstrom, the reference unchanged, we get 1.02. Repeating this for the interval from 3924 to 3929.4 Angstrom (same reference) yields 0.96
